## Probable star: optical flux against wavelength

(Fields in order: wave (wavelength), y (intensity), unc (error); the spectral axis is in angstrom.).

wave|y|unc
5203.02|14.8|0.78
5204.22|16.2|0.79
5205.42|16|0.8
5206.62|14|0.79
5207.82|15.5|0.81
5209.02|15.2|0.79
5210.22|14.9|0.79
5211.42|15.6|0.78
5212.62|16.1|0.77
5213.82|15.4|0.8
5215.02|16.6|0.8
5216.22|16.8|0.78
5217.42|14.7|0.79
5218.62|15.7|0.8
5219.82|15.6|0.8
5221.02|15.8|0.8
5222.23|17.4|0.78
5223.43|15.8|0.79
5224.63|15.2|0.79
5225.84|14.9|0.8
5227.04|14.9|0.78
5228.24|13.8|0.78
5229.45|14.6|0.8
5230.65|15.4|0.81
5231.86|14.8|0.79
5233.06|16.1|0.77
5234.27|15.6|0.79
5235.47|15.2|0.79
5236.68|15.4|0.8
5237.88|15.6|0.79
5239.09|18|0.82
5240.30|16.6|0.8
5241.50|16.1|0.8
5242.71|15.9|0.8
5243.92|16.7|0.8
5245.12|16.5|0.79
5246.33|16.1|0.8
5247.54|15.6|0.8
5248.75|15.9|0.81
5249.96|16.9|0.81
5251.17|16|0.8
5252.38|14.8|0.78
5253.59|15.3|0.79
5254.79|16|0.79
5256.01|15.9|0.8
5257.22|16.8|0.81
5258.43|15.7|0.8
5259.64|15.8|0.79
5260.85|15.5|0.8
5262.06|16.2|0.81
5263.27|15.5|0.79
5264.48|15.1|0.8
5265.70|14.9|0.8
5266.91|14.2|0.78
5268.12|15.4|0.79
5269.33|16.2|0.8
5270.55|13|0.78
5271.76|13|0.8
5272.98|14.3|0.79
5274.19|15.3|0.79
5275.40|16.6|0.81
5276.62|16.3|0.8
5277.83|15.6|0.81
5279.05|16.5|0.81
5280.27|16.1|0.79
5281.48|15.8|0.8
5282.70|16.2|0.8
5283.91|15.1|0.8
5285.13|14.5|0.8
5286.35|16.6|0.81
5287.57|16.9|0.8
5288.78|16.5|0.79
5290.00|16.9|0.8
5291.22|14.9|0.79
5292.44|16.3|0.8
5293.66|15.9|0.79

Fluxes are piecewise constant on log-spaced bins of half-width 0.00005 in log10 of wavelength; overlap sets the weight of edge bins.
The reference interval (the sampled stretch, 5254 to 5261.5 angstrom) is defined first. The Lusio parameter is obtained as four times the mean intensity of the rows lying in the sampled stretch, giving 63.8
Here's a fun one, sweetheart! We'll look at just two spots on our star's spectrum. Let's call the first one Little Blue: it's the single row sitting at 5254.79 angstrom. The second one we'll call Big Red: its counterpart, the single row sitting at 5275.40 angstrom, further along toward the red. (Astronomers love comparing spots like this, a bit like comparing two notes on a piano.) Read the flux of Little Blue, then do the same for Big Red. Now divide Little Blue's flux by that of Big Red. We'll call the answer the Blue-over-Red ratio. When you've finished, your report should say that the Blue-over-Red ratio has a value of 0.96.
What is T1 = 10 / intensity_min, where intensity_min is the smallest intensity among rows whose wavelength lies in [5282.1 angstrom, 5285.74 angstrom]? 0.690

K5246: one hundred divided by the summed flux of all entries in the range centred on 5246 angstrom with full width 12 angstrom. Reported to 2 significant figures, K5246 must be 0.62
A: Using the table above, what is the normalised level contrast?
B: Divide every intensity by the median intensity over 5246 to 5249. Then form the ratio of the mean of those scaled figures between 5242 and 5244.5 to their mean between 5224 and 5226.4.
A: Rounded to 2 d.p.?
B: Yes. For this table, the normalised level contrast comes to 1.08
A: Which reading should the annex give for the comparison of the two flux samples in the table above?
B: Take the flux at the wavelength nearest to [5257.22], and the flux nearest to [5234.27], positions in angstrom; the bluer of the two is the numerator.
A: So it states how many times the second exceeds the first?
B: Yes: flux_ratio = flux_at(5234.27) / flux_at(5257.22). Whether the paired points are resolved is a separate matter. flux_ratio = 0.93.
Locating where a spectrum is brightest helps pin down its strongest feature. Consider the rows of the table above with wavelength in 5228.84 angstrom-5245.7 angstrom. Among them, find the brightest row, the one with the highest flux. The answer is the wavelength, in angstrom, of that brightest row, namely 5239.09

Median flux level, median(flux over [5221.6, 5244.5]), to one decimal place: 15.6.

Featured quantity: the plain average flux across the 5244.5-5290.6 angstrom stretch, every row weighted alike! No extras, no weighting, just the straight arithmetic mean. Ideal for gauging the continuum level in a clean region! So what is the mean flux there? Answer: 15.67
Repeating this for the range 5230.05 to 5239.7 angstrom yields 15.76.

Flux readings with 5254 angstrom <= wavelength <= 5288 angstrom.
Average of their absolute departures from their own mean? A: 0.76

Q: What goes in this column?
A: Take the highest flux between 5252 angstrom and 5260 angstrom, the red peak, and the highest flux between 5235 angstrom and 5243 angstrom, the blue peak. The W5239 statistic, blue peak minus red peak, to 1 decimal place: 1.2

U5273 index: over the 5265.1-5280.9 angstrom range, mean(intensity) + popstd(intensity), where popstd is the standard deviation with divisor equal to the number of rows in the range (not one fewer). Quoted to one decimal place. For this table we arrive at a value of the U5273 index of 16.4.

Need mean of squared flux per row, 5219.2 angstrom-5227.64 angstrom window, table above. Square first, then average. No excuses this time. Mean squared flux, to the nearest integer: 246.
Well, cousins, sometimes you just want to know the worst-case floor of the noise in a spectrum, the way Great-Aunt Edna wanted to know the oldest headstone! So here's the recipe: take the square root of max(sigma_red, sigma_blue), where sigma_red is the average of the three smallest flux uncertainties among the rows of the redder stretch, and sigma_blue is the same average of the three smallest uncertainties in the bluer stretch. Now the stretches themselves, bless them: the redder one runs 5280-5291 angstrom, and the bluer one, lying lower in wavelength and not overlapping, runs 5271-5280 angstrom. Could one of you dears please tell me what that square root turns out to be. 0.891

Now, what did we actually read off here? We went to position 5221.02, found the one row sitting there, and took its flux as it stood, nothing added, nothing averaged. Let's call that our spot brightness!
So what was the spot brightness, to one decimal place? 15.8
